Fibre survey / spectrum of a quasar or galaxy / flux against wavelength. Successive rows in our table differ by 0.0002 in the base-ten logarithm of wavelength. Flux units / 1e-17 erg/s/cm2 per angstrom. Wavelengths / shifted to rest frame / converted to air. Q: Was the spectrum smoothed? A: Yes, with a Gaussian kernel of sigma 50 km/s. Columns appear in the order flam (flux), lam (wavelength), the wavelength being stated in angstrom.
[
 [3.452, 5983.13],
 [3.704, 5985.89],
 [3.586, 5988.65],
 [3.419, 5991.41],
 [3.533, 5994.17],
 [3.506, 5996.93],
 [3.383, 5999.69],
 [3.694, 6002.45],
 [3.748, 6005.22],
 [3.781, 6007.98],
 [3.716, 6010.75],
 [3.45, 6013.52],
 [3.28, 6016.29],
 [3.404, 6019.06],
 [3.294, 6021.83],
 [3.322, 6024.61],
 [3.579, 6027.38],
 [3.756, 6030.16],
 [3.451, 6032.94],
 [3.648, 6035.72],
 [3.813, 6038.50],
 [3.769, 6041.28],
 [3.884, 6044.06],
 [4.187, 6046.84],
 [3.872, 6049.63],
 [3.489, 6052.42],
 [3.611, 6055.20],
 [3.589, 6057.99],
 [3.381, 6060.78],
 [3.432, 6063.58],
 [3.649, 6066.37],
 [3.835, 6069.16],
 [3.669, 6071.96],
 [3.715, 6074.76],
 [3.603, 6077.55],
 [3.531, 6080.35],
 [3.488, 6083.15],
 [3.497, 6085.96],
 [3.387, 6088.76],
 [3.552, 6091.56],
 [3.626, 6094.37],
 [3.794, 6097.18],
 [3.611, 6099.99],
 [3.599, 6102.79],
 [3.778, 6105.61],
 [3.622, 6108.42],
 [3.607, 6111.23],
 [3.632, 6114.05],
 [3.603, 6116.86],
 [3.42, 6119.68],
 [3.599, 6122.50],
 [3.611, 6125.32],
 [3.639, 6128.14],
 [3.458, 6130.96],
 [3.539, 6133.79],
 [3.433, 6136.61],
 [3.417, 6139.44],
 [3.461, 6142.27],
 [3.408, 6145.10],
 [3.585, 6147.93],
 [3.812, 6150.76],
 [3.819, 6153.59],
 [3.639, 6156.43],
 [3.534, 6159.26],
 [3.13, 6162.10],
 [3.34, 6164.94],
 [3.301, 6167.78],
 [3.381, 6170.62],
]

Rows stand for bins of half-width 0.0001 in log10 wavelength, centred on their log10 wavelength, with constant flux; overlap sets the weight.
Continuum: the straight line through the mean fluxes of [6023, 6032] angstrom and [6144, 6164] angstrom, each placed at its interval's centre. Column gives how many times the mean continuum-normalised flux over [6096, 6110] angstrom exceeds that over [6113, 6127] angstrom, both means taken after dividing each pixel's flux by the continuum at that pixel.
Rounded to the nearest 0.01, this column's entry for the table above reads 1.03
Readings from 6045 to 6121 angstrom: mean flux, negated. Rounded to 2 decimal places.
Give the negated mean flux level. -3.62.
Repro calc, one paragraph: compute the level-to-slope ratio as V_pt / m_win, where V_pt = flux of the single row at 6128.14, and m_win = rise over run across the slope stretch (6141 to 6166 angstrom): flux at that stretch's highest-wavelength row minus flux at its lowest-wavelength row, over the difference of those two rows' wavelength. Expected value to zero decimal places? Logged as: -682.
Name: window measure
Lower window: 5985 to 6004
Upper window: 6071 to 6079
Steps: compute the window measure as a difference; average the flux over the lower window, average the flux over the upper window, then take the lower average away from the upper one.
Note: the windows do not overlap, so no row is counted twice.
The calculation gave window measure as 0.12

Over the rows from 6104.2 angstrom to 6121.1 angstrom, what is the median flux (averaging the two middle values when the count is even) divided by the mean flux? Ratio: 1.001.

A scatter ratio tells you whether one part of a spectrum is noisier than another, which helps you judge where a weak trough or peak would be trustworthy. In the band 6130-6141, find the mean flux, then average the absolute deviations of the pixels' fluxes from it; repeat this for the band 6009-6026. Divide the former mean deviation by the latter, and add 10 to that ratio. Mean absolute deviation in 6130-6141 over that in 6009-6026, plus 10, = 10.3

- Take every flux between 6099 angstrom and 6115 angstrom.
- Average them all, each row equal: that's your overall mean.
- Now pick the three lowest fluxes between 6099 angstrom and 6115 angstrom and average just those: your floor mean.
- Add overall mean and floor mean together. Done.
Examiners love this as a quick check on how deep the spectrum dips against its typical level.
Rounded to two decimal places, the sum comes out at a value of 7.25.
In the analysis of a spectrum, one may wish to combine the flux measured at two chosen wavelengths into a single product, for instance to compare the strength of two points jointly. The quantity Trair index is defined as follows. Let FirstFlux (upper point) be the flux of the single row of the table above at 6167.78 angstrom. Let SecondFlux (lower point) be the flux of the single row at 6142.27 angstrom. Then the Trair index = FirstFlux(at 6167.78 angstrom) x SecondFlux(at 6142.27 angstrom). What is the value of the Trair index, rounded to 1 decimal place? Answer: 11.4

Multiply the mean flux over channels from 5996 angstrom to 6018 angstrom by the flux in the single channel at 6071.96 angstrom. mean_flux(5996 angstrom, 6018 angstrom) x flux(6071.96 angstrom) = 13.1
